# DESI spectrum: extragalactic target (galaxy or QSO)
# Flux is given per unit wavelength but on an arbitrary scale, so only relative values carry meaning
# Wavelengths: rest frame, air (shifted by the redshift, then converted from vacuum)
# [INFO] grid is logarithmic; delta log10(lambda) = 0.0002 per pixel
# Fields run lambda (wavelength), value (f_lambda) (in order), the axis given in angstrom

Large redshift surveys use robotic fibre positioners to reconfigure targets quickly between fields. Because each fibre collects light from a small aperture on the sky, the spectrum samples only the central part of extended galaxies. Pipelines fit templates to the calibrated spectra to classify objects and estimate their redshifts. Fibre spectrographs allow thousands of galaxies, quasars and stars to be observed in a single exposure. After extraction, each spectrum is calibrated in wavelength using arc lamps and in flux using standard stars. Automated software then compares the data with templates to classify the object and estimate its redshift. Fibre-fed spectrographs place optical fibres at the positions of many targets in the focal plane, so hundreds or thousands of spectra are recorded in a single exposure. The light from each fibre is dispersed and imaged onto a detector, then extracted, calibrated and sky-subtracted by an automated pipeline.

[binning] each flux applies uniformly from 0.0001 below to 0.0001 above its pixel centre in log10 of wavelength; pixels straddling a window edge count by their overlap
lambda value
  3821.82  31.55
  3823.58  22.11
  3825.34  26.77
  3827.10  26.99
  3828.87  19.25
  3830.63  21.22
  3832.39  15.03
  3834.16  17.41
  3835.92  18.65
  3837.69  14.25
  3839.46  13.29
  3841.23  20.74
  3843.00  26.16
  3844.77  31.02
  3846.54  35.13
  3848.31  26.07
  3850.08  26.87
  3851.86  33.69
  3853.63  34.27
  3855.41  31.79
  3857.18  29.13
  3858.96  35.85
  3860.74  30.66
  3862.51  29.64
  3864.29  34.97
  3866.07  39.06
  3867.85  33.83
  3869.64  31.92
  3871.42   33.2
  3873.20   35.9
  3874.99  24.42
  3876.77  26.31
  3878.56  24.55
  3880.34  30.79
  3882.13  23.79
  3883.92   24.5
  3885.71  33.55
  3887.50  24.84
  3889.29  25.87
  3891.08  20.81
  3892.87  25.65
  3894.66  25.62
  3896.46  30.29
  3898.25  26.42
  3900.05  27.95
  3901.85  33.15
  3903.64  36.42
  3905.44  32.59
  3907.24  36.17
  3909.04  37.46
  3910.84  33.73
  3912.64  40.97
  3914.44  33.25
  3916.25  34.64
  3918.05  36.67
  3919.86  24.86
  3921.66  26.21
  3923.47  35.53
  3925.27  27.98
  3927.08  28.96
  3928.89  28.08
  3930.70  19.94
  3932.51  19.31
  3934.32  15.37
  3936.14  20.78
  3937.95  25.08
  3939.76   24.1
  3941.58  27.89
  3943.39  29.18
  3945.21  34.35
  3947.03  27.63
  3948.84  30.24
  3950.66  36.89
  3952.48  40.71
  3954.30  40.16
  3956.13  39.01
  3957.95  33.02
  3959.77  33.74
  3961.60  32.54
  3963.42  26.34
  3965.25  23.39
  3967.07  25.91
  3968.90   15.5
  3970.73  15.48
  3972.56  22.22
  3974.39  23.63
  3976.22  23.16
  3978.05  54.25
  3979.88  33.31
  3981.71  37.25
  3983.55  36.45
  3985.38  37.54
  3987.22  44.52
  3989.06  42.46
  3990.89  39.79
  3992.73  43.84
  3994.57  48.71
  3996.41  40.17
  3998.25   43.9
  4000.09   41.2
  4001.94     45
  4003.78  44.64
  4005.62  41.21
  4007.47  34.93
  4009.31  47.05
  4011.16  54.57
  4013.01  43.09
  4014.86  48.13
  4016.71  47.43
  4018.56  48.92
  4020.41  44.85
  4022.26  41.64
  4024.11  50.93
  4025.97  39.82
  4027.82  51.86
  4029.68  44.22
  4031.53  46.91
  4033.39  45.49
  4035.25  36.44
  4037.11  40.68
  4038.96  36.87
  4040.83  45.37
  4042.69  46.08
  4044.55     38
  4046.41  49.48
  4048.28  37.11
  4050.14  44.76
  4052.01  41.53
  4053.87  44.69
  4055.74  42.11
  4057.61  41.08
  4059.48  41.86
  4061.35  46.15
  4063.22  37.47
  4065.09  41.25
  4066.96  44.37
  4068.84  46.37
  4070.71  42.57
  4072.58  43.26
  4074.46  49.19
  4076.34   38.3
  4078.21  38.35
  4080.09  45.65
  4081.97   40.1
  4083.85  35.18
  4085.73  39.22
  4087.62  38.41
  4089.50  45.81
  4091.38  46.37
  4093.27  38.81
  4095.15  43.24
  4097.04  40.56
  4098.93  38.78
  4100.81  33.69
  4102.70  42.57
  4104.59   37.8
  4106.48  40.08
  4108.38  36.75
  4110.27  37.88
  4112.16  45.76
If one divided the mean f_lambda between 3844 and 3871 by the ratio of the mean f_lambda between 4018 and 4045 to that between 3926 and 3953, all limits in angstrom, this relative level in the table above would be 20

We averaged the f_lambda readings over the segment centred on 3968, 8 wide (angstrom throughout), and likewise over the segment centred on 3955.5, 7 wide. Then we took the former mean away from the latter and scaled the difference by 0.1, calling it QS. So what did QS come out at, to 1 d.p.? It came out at 1.8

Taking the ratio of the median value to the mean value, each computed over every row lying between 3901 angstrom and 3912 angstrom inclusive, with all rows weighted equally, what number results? 1.00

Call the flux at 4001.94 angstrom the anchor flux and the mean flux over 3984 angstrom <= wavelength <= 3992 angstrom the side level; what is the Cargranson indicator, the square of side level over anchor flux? 0.83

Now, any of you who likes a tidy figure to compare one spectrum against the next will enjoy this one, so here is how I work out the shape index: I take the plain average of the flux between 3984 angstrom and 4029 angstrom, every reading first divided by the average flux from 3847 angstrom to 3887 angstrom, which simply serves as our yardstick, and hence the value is 1.4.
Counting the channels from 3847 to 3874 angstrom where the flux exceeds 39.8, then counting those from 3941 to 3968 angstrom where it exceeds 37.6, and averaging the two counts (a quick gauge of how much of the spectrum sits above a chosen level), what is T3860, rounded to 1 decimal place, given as 1.5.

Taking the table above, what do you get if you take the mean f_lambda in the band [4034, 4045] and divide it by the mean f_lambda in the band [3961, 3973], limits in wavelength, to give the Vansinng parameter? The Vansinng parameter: 1.8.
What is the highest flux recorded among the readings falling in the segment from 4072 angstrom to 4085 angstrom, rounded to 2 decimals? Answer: 49.19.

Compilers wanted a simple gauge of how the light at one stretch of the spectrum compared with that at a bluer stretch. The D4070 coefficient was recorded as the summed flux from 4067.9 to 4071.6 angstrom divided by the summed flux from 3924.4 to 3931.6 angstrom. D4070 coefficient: 0.8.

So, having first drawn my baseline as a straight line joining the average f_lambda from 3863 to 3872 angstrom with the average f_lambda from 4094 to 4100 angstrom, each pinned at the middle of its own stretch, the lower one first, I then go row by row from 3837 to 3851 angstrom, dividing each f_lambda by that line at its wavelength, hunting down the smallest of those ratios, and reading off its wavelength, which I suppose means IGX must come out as 3839.46 angstrom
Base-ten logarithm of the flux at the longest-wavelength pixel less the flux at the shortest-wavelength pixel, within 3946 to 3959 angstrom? 0.7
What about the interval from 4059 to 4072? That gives -0.1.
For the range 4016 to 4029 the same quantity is 0.6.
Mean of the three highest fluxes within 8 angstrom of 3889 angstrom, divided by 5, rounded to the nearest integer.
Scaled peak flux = 6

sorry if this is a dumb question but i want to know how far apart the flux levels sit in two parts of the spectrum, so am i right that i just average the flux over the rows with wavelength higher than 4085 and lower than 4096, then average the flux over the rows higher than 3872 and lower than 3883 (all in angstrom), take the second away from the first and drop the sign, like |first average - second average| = 14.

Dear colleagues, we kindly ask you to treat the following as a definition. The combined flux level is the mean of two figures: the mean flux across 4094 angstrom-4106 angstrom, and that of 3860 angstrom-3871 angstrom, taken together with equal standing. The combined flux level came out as 36.4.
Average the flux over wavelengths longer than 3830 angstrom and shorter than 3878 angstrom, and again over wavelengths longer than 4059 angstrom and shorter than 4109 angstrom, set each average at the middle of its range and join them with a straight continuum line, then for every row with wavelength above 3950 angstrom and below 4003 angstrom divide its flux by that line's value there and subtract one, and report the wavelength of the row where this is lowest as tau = 3970.73 angstrom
